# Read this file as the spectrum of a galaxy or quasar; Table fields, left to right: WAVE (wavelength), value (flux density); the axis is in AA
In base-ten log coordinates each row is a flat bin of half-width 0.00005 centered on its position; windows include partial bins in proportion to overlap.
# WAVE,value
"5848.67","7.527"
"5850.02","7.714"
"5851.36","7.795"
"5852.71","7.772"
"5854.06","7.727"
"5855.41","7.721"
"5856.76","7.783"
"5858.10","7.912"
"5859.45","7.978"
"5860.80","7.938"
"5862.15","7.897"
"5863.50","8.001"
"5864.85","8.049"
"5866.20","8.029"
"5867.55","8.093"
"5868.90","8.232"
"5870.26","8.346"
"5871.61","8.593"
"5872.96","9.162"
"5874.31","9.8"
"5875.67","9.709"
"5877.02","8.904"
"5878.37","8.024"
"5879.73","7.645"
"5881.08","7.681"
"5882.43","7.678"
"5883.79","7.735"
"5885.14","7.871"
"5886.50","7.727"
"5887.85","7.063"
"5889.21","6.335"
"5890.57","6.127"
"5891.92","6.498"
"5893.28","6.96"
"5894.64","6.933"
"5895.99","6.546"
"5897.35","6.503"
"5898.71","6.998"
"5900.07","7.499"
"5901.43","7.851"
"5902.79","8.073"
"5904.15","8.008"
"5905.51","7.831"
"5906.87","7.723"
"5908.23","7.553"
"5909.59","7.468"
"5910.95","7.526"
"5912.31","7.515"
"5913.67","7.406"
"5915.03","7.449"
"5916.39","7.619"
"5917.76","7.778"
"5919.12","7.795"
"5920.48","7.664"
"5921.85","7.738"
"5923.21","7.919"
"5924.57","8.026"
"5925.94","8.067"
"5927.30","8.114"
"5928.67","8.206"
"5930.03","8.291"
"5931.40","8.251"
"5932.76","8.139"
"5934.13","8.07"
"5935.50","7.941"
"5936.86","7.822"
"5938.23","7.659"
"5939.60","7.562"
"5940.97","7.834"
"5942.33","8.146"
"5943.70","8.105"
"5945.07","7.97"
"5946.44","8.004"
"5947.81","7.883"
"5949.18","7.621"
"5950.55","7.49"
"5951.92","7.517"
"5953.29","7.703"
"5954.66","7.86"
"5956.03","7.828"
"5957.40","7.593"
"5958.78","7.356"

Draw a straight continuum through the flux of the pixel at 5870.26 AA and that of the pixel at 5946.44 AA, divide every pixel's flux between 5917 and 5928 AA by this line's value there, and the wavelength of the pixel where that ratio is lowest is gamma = 5920.48 AA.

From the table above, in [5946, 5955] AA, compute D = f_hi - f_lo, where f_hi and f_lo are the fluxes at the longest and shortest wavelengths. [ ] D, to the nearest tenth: -0.1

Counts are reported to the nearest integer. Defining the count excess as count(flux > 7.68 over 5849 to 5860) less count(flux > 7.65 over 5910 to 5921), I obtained 5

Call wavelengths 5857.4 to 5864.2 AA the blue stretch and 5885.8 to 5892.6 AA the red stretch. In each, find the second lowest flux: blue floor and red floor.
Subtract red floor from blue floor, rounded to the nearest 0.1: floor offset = 1.6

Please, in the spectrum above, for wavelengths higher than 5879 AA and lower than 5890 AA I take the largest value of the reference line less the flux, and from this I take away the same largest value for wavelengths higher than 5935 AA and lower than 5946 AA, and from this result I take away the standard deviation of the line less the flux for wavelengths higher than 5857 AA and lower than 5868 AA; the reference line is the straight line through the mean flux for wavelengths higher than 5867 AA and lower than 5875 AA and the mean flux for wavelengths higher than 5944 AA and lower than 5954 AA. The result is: 1.7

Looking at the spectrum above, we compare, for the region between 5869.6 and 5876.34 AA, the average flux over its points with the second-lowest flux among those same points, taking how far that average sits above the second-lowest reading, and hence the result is 0.53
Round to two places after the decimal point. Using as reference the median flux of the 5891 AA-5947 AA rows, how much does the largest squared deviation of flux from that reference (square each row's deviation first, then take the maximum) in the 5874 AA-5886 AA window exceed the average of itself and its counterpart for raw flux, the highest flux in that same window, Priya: -2.89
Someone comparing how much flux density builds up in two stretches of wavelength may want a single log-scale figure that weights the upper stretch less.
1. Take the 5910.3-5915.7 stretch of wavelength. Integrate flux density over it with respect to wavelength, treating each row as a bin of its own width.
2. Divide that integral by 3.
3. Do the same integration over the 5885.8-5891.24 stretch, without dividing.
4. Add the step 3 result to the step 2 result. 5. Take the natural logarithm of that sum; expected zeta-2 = 3.922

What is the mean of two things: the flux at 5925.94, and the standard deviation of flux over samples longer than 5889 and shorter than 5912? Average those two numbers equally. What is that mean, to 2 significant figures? 4.3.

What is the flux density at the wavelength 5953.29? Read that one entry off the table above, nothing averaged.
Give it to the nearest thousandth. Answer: 7.703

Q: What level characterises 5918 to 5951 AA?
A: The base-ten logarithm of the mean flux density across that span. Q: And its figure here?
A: 0.899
